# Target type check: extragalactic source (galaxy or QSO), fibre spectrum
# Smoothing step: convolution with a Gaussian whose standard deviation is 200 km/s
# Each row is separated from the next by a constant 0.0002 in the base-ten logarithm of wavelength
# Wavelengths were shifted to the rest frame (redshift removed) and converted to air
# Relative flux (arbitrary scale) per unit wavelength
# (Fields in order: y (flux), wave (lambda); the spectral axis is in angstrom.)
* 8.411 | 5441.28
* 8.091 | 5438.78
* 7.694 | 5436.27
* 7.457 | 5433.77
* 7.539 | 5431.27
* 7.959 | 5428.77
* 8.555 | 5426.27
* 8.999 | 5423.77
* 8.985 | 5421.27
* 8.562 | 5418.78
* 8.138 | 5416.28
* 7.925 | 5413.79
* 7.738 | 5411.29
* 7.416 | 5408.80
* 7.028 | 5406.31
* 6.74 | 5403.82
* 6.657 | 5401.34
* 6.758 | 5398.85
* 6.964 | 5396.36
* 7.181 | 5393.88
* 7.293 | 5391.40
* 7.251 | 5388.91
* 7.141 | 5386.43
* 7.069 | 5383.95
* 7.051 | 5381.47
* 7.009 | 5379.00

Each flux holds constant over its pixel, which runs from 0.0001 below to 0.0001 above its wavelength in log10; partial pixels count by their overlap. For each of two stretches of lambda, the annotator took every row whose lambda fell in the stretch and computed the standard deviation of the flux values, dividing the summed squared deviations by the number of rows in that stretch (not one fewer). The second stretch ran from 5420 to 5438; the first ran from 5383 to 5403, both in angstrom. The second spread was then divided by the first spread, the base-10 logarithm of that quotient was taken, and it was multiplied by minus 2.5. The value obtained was -1.14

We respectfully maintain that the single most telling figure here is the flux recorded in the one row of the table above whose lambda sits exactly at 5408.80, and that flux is 7.416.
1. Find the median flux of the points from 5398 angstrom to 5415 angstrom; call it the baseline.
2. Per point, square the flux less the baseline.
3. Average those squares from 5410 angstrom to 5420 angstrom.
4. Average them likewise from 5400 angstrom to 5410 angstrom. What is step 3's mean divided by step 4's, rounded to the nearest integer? 13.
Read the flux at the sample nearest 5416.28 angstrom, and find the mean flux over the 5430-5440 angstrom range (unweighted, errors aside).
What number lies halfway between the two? 7.92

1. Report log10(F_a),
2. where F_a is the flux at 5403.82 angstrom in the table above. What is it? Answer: 0.83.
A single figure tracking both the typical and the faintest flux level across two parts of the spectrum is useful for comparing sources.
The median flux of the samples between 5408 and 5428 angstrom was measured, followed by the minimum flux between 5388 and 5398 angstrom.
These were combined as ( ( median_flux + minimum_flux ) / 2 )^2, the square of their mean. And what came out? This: 58.6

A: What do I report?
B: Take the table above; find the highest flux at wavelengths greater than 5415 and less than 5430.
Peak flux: 8.999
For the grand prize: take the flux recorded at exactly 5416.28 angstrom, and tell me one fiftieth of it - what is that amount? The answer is 0.163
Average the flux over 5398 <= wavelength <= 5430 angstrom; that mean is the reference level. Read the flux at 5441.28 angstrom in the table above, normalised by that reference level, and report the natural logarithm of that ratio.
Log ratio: 0.07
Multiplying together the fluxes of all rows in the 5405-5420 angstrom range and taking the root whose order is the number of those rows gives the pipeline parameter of 7.8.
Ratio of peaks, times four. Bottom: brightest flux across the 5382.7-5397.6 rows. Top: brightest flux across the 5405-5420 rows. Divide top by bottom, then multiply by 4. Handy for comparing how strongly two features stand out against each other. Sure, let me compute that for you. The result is 4.70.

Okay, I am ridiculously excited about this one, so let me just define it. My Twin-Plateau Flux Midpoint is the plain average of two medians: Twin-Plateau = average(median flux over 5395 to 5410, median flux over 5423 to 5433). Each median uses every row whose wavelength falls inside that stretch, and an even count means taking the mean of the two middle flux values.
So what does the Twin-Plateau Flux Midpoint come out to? 7.56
